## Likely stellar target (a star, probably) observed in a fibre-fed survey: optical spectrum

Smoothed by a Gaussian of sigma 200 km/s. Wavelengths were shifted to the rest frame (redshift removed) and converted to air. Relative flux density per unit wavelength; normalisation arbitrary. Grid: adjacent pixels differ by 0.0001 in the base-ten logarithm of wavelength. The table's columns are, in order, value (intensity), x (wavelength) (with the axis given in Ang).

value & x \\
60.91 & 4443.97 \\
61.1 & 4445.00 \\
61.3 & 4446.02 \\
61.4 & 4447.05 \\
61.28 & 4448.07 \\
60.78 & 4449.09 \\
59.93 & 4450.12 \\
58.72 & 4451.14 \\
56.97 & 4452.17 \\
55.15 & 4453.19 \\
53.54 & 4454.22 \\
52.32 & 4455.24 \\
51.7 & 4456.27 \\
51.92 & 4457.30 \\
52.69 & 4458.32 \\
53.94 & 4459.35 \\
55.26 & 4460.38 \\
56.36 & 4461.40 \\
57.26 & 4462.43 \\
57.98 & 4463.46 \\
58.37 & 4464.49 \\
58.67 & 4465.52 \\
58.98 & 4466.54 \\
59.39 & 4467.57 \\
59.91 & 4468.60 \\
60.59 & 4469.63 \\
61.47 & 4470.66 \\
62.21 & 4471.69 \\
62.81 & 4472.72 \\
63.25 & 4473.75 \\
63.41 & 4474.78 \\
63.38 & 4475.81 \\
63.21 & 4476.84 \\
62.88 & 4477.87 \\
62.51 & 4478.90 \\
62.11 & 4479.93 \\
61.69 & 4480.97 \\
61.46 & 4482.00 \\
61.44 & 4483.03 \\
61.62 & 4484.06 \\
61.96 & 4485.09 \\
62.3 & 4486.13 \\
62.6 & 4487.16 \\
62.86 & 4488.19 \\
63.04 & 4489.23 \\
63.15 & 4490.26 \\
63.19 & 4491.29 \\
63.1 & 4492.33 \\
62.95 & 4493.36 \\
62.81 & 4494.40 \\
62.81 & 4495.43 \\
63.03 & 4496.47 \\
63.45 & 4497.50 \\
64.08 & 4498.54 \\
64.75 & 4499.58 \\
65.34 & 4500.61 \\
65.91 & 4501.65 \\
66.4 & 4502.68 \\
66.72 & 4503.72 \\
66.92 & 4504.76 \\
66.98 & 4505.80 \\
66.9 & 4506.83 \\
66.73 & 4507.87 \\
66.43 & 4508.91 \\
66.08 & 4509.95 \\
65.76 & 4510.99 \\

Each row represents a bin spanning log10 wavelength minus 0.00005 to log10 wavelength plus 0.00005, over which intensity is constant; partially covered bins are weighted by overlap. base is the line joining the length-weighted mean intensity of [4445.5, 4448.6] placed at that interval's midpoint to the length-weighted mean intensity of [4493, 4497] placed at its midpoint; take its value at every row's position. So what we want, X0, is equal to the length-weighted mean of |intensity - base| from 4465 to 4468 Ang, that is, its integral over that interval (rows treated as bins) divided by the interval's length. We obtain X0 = 3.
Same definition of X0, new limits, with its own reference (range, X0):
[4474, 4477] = 1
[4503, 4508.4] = 4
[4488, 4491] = 0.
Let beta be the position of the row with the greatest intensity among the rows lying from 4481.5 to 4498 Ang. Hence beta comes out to 4497.50 Ang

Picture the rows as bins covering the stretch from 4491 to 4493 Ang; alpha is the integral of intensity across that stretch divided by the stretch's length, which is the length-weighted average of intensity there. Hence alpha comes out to 63.1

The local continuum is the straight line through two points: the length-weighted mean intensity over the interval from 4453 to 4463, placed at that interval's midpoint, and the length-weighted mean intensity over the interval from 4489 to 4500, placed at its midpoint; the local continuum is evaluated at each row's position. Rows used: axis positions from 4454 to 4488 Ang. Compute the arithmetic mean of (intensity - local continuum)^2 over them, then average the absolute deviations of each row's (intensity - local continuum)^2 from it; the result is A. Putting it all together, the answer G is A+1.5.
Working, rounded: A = 7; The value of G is 9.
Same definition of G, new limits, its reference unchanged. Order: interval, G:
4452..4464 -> 5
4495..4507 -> 2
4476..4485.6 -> 7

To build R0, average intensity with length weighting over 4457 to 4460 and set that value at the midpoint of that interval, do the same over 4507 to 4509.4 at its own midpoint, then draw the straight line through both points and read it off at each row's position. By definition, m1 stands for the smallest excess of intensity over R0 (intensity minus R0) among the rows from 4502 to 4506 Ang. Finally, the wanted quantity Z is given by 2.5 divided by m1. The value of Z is 2.2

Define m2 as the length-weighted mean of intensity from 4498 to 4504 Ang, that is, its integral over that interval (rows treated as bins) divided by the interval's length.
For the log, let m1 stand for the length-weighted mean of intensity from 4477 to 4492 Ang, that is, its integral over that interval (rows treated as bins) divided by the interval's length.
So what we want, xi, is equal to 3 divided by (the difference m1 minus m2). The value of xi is -1.0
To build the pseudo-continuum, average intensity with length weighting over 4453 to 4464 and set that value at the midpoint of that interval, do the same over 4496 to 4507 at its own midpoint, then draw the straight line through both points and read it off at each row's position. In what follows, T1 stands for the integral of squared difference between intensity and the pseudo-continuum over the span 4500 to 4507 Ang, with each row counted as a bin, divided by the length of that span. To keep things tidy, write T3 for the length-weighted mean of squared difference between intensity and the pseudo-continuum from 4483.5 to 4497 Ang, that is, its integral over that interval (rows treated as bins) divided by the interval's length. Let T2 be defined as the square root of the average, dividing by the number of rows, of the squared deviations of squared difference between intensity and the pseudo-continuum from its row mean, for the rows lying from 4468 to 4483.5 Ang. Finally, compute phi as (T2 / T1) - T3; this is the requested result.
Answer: 39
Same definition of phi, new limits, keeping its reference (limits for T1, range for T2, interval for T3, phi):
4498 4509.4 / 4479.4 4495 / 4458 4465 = 1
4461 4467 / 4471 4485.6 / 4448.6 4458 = -21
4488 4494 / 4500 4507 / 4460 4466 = -3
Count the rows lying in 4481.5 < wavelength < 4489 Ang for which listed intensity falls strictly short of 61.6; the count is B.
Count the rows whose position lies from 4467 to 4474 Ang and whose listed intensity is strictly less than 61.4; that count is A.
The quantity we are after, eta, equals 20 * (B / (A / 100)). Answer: 1333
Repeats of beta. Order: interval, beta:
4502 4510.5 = 4505.80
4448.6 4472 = 4471.69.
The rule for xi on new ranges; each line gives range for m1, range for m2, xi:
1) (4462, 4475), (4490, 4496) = -1.1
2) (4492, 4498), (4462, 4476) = 1.2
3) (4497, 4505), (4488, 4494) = 1.3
